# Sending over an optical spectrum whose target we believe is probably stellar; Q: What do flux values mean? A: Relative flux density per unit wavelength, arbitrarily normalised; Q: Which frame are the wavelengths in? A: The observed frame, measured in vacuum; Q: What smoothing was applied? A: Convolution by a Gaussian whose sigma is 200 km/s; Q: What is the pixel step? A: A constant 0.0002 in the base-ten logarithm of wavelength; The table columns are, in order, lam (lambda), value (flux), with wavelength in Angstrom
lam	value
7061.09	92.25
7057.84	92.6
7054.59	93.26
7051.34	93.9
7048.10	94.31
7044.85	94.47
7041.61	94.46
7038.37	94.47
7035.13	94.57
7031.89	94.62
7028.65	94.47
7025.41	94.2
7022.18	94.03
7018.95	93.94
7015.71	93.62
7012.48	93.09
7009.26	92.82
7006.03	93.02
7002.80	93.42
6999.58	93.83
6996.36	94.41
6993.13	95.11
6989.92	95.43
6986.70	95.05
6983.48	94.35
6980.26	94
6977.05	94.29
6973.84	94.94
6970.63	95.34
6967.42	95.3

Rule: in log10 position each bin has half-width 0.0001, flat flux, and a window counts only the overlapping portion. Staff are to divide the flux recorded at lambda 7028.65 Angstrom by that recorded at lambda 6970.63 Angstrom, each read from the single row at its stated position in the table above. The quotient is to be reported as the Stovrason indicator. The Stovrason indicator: 0.99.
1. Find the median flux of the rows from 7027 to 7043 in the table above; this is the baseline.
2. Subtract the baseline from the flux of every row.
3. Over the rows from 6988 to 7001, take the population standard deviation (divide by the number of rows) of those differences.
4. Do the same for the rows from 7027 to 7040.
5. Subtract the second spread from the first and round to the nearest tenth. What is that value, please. 0.6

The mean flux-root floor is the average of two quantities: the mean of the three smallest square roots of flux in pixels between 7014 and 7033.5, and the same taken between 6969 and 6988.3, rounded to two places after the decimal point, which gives 9.70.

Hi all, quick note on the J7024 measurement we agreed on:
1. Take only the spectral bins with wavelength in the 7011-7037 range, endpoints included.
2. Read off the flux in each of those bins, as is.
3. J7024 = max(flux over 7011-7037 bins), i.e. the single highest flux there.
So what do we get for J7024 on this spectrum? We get 94.62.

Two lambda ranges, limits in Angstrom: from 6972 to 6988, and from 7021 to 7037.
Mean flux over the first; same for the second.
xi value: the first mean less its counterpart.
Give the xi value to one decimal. 0.1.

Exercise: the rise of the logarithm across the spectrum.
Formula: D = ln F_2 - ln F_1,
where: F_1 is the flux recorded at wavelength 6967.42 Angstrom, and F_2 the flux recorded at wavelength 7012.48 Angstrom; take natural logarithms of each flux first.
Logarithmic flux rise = -0.023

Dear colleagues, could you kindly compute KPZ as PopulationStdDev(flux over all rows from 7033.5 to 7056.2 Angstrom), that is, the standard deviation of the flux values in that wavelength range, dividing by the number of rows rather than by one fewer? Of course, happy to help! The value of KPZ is 0.44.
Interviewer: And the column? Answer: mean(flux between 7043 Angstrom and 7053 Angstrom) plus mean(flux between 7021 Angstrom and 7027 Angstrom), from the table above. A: 188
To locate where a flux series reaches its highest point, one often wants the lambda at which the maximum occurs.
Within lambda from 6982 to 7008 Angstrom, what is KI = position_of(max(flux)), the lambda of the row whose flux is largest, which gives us 6989.92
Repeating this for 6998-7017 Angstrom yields 6999.58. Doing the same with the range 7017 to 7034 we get 7031.89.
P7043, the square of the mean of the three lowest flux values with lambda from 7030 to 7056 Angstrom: 8803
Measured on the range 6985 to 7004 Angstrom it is 8815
